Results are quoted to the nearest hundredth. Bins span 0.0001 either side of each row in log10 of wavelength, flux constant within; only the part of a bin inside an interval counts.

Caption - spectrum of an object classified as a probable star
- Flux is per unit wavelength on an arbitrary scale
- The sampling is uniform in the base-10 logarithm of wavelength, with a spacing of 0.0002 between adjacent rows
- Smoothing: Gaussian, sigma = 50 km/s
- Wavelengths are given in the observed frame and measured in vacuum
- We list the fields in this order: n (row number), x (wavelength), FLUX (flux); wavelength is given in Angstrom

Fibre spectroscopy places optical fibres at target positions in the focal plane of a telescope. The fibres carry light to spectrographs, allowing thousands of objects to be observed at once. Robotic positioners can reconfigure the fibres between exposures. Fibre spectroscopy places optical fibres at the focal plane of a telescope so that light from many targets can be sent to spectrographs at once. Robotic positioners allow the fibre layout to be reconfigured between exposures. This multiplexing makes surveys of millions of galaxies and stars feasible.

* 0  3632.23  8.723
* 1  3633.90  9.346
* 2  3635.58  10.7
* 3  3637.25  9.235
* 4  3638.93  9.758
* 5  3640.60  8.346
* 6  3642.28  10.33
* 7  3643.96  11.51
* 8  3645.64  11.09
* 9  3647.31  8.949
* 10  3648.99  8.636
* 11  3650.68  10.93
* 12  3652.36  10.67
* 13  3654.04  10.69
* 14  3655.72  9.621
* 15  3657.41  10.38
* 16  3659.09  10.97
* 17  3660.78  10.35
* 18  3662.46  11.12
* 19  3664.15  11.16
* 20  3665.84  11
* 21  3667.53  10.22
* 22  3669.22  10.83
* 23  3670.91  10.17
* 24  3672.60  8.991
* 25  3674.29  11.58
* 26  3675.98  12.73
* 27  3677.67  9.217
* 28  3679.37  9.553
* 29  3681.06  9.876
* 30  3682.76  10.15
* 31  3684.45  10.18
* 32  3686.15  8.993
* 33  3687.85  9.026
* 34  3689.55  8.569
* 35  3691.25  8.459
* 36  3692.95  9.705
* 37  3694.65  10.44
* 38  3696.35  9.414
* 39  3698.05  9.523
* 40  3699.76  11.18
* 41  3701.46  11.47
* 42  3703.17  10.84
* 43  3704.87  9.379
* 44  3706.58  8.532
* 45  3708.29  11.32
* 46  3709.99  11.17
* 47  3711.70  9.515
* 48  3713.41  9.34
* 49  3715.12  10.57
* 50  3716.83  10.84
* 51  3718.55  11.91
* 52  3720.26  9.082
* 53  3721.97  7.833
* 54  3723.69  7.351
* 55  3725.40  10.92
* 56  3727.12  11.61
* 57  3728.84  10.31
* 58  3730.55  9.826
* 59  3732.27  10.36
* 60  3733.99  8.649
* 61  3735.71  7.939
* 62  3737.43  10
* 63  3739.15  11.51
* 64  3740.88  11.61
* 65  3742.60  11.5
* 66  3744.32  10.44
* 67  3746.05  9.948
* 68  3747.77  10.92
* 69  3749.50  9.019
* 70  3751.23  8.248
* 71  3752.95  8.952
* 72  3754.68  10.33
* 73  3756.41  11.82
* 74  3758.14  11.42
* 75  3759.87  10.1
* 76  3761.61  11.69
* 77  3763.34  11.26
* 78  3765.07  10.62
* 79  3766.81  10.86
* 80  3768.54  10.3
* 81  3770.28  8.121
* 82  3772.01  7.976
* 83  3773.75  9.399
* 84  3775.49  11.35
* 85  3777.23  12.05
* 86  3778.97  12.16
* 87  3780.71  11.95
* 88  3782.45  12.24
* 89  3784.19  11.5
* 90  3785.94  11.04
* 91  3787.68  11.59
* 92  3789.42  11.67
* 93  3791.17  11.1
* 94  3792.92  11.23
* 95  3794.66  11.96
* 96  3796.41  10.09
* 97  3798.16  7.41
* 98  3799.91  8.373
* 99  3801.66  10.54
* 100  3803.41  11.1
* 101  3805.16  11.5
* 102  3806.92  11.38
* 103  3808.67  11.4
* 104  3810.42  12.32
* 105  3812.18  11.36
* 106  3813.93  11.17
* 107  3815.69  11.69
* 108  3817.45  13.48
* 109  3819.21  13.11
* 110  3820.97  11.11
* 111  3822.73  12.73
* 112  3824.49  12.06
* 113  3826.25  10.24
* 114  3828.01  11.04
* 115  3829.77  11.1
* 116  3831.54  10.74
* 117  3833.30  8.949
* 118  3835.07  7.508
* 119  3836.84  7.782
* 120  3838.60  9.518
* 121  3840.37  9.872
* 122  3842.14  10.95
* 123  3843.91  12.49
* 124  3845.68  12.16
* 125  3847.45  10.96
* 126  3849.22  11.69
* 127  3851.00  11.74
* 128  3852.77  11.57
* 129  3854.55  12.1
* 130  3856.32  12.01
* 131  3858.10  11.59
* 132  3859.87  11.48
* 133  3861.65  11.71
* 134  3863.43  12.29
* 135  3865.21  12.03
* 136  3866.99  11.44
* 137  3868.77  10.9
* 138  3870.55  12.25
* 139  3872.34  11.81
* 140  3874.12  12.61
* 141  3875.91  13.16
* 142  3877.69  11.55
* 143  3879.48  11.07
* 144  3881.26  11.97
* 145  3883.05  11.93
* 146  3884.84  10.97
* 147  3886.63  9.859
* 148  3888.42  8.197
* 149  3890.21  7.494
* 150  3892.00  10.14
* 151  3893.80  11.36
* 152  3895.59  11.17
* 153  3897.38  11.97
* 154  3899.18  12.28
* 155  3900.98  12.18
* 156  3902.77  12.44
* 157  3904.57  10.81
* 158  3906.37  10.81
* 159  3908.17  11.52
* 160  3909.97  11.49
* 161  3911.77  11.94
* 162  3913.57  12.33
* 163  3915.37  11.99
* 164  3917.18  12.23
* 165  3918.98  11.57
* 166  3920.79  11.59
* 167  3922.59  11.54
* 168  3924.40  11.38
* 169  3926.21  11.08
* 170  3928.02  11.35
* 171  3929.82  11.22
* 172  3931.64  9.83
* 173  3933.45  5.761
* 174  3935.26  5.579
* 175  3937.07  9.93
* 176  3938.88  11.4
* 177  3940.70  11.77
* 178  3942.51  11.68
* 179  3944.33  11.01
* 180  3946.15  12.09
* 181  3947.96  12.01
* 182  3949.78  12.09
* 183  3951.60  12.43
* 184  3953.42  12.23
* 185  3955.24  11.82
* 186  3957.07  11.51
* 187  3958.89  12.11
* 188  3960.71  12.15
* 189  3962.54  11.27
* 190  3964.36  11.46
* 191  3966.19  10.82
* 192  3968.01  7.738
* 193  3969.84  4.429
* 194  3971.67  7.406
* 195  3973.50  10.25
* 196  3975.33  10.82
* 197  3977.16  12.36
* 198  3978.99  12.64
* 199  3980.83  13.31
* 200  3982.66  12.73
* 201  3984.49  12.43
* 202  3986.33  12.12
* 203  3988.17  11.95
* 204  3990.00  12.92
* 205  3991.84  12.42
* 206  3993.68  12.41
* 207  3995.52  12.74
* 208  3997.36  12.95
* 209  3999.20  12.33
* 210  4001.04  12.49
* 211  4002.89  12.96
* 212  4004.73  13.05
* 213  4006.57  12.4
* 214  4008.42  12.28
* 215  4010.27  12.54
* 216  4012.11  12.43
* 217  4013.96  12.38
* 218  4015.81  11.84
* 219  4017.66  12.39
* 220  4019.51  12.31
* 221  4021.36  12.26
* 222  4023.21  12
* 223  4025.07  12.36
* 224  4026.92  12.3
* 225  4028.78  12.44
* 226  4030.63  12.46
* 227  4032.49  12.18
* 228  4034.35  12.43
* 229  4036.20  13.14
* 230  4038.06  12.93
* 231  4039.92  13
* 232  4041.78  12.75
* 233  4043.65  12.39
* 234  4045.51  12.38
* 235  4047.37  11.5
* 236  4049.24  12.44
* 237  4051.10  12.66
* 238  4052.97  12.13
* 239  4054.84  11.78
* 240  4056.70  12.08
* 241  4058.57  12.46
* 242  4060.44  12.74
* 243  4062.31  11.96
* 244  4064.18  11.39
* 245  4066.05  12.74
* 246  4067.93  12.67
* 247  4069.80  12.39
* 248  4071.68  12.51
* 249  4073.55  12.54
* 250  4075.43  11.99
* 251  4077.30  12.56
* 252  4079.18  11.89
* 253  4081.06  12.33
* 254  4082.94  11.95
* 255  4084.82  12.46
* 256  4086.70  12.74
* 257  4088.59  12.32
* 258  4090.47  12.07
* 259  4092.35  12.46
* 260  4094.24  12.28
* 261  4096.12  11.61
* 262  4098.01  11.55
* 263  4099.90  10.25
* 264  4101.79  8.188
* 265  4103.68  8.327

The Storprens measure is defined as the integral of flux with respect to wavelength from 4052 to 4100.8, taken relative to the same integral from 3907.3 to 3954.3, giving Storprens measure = 1.13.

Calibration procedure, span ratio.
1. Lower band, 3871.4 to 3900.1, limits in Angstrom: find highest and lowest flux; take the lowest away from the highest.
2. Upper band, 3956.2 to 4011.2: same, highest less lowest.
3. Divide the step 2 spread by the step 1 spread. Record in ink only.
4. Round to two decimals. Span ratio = 1.57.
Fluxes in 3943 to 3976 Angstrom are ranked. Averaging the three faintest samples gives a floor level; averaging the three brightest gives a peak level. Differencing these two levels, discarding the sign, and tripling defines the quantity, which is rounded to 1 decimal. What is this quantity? 17.2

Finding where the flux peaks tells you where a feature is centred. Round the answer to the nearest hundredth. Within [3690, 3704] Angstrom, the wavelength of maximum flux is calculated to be 3701.46 Angstrom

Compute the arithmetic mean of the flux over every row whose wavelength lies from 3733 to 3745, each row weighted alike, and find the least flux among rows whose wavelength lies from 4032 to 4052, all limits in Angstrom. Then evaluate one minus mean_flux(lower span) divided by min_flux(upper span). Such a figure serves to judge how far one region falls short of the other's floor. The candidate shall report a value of 0.11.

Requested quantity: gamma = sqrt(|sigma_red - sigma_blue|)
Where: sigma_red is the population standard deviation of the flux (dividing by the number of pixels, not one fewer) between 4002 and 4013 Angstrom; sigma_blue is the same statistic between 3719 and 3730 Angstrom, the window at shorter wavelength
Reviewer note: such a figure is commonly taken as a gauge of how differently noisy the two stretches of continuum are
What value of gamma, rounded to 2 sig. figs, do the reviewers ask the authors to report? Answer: 1.1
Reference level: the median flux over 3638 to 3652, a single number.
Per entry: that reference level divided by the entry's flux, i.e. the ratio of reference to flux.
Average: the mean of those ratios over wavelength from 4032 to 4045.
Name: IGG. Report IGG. 0.79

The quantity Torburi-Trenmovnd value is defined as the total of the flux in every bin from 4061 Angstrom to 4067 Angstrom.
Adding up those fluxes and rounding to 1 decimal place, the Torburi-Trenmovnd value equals 36.1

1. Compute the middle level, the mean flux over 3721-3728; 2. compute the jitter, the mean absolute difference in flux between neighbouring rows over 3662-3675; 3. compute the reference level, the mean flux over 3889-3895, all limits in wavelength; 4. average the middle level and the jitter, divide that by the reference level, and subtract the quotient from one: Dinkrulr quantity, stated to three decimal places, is 0.468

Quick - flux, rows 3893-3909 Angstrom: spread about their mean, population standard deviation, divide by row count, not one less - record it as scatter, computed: 0.59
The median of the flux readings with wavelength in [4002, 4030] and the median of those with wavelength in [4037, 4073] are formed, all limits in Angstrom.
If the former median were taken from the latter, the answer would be 0.1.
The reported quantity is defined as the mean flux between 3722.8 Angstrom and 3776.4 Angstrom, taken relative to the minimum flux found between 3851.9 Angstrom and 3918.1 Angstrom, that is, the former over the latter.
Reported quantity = 1.4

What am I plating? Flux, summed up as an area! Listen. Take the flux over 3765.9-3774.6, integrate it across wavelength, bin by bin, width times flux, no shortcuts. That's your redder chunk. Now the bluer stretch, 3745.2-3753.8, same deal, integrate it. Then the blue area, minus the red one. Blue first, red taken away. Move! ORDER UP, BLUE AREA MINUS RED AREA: 0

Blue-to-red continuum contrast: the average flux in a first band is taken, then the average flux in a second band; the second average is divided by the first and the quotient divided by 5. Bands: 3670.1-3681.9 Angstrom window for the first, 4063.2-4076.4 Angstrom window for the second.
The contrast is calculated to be 0.239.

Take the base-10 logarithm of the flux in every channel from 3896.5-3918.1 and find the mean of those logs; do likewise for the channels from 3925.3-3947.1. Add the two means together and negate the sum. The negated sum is -2.07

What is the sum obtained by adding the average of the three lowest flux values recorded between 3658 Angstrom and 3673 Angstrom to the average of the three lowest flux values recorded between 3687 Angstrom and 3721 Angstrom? 18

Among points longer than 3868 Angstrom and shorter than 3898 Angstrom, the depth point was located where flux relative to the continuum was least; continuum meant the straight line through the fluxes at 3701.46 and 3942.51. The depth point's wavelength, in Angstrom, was 3890.21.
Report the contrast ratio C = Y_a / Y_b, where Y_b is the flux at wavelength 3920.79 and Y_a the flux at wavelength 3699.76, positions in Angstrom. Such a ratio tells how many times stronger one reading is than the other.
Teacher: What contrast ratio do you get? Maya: 0.96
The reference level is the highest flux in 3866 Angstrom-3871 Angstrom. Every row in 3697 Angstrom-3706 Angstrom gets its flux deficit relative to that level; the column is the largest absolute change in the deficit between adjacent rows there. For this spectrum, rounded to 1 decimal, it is 1.7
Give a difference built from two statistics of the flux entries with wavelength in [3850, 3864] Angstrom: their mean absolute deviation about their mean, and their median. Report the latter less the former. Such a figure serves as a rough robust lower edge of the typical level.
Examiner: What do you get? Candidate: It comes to 11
